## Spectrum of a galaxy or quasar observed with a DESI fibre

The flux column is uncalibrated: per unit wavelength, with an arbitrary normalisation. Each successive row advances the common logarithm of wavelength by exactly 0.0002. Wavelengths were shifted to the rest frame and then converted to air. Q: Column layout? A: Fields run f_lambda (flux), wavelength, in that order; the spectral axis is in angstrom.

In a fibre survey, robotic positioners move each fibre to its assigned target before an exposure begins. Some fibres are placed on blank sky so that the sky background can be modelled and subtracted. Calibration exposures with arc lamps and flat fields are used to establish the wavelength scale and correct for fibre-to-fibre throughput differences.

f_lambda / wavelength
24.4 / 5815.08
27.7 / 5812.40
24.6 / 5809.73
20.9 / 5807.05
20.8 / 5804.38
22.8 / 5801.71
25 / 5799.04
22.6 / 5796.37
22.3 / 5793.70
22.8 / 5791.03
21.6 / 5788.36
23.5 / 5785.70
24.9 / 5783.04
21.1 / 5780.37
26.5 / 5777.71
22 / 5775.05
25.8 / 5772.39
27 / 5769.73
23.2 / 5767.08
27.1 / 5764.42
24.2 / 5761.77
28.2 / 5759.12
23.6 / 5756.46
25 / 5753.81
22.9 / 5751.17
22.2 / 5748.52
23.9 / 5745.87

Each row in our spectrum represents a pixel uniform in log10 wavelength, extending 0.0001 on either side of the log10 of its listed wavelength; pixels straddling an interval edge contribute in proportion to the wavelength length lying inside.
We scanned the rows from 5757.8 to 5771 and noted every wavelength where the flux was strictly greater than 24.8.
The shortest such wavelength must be 5759.12 angstrom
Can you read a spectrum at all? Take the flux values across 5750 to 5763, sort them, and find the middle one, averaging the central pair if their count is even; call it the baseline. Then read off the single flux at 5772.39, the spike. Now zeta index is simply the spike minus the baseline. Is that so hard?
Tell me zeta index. 1.6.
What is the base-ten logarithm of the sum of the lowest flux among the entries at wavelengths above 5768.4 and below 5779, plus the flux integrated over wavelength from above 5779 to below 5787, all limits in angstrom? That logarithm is 2.32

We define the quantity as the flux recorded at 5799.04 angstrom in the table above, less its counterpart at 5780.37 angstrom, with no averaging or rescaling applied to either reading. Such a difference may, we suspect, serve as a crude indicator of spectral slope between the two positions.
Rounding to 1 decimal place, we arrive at 3.9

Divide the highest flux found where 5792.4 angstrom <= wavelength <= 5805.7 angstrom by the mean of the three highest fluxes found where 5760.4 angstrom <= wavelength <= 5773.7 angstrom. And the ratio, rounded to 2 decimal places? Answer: 0.94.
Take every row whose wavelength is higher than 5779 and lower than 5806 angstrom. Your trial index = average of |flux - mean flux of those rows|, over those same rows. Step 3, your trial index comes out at 1.1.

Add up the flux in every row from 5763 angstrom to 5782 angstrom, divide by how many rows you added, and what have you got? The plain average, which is 24.7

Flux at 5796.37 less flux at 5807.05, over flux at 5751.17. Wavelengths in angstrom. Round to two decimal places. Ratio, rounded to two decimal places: 0.07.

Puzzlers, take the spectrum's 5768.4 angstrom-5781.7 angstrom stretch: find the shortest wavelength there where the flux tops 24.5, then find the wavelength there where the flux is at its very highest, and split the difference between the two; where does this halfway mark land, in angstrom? 5769.7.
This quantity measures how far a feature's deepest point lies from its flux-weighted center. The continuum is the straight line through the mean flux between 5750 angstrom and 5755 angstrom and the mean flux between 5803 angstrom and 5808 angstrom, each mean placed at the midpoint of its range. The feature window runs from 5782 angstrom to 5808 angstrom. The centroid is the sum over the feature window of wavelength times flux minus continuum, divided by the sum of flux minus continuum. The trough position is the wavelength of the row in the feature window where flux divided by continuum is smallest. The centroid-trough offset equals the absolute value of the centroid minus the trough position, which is 4.9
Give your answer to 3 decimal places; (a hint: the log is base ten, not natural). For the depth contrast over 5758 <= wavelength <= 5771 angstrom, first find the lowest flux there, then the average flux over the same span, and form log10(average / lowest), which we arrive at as 0.048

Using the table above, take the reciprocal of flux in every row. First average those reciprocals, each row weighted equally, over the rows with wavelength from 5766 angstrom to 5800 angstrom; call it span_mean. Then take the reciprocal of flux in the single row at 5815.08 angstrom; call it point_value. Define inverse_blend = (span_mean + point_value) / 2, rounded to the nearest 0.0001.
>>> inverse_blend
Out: 0.0417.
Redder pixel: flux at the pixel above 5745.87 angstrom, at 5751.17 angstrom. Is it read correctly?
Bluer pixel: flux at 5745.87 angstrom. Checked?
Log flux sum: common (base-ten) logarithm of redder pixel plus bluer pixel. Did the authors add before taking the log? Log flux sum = 1.67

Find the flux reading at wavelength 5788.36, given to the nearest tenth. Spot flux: 21.6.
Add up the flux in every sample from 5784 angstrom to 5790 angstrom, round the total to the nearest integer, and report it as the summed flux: 45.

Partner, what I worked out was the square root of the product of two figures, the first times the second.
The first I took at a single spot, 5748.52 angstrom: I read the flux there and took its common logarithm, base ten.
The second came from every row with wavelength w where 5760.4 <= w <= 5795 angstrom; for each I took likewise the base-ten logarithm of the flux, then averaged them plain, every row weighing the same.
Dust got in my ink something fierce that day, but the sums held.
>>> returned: 1.36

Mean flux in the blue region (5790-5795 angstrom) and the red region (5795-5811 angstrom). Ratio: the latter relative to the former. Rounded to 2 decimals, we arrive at 1.01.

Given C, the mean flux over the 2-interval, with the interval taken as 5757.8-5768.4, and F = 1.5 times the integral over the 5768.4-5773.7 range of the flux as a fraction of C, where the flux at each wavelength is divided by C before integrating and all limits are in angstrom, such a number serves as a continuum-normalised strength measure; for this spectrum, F 8.2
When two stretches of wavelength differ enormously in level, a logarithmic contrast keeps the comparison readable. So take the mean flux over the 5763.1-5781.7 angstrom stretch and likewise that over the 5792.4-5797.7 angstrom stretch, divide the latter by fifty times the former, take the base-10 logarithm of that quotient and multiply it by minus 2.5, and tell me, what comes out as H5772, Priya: 4.35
